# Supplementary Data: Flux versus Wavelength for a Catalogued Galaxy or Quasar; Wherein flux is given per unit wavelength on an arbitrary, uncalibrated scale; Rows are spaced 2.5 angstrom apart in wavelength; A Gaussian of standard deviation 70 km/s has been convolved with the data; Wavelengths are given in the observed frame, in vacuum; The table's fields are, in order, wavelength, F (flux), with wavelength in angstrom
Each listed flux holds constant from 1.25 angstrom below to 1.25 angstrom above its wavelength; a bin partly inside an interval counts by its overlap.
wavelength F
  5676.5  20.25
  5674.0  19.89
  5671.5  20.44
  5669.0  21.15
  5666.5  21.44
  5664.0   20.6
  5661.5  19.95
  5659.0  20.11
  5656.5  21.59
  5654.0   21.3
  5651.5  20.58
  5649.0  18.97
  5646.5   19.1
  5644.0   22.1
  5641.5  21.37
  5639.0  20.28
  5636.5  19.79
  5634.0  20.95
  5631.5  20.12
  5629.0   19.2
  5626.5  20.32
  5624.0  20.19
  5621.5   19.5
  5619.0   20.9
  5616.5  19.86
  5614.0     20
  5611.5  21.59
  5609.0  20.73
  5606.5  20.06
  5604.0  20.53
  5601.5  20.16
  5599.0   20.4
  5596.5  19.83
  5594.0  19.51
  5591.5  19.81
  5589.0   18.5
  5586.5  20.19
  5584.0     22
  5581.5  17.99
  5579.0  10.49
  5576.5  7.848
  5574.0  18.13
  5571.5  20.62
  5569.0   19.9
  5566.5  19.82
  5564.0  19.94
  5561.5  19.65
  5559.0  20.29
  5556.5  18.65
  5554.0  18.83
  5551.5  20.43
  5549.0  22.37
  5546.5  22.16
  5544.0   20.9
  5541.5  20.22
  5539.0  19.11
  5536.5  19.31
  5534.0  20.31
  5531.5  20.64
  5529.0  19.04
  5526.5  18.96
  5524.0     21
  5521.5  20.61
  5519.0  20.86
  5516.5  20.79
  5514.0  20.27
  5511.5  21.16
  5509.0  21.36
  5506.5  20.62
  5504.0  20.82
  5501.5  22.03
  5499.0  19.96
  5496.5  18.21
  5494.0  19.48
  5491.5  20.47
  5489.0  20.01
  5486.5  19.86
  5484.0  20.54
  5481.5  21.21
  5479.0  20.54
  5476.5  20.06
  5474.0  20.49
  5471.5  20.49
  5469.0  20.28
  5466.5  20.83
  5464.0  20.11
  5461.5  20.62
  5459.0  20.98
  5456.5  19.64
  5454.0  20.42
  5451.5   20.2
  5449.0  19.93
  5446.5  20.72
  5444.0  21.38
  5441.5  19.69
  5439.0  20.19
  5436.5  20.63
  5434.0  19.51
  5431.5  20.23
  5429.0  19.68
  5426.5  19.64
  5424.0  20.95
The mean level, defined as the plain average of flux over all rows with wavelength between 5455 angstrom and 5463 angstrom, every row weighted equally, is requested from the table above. 20.4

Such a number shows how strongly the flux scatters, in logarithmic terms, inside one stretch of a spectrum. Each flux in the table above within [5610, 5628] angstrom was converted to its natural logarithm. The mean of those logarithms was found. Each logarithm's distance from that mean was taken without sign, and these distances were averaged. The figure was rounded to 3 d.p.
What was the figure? 0.025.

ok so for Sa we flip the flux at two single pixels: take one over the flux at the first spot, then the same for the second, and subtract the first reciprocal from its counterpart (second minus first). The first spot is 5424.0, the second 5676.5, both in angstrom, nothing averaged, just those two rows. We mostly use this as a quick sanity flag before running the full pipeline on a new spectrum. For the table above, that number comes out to 0.002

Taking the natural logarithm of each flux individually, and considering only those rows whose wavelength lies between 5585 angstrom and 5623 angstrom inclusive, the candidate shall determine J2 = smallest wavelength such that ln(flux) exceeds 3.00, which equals 5586.5 angstrom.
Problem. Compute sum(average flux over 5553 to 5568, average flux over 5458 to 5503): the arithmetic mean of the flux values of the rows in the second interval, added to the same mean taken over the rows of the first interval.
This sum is 39.9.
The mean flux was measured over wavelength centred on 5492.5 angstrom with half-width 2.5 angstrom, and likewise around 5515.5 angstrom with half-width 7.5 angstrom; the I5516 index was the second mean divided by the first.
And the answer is 1.04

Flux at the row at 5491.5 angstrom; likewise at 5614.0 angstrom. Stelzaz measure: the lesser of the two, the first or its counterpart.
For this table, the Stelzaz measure 20.0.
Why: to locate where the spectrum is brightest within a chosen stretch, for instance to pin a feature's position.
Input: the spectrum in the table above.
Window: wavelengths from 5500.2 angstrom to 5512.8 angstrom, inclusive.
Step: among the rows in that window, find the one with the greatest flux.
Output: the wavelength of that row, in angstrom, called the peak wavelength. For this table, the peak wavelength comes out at 5501.5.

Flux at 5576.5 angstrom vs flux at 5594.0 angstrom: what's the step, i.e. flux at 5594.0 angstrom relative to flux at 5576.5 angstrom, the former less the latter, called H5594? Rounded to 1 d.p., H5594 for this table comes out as 11.7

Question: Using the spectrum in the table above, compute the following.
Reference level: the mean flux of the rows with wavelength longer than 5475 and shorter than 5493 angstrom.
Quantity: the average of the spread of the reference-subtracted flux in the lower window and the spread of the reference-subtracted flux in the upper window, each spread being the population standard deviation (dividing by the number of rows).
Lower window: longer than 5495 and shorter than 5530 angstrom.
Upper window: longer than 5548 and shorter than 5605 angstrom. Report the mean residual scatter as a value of 2.1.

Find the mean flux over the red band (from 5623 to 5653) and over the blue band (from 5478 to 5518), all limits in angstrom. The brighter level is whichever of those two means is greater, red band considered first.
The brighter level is 20.46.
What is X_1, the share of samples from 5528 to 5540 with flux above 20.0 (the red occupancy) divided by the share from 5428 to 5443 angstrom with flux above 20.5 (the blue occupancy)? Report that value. 2.4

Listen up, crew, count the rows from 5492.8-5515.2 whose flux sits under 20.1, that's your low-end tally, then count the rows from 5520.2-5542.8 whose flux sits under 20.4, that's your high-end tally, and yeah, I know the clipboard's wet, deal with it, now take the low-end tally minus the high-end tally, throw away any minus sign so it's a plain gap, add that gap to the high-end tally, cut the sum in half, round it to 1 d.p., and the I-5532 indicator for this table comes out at 4.5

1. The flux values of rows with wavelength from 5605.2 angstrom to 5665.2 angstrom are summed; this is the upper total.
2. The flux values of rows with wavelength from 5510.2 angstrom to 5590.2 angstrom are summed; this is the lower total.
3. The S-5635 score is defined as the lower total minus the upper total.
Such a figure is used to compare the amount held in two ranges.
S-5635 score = 132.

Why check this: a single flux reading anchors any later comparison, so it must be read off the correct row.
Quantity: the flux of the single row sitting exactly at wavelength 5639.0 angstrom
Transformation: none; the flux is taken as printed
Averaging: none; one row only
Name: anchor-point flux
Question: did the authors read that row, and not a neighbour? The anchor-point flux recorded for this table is 20.28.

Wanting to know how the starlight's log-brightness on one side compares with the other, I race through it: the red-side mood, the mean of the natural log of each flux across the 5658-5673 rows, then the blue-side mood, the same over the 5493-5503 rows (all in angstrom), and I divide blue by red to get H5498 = 0.99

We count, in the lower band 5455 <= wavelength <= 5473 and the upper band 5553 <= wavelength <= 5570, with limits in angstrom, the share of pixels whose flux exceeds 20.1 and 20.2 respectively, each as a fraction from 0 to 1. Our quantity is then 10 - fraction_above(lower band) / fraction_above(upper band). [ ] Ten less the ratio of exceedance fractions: 4.0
